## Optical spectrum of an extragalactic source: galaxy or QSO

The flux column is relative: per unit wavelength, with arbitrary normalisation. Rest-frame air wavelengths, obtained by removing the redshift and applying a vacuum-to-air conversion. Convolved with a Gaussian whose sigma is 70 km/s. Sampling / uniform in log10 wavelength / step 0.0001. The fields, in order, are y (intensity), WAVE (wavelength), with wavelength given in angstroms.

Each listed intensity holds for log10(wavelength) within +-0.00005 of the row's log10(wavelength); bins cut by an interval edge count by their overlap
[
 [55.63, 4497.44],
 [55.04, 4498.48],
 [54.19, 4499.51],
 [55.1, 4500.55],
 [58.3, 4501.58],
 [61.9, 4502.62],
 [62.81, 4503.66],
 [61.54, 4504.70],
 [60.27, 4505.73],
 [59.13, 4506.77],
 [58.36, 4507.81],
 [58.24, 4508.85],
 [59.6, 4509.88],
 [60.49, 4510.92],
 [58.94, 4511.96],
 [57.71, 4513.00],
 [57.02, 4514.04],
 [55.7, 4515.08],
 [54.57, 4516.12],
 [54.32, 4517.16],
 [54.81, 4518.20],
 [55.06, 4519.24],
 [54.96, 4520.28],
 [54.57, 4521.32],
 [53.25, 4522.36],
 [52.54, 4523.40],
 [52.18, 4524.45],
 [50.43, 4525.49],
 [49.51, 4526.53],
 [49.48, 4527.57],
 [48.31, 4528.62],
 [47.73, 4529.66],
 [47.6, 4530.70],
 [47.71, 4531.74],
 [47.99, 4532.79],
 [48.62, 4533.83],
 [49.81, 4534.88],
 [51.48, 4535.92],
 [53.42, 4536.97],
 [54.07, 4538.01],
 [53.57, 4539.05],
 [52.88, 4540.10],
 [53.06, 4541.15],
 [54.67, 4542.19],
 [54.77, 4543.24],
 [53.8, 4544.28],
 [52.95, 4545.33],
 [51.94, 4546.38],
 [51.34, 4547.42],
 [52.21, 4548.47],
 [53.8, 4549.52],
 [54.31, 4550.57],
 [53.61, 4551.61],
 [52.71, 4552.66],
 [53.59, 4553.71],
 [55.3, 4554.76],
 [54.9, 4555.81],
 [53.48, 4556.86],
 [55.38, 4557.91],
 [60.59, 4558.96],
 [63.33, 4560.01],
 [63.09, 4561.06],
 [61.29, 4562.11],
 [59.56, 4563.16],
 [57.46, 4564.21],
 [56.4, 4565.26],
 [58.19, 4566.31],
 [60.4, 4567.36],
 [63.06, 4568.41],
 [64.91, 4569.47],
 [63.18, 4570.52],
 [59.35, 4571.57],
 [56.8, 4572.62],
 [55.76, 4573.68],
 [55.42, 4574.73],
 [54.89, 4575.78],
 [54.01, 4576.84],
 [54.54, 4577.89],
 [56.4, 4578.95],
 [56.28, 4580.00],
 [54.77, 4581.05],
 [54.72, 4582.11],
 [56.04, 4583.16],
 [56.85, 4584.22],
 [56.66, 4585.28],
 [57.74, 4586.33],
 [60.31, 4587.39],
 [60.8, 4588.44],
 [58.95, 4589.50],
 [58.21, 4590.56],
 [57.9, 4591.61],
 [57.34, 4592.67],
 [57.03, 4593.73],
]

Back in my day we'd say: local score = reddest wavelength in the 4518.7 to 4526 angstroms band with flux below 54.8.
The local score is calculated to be 4525.49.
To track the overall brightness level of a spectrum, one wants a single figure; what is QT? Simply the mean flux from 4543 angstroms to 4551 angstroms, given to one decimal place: 53.1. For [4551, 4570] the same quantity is 58.2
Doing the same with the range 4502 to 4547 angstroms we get 54.2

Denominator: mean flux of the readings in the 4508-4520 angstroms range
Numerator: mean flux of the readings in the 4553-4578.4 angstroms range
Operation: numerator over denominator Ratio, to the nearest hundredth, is 1.02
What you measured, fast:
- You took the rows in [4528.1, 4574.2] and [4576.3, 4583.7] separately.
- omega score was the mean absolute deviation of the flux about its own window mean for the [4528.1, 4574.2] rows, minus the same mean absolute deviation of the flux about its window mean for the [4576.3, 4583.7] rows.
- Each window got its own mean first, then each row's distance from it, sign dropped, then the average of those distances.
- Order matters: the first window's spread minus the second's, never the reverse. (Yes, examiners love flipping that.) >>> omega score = 2.8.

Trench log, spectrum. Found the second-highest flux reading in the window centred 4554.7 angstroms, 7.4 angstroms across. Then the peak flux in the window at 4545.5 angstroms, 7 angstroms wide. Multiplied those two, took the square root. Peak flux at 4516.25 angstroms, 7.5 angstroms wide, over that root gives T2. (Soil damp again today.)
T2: 1.05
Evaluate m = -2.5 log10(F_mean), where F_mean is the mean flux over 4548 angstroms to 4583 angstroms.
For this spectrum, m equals -4.39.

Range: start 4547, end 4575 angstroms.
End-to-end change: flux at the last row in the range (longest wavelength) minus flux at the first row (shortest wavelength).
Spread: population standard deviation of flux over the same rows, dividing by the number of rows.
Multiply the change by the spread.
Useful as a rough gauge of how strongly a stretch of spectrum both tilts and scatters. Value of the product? 16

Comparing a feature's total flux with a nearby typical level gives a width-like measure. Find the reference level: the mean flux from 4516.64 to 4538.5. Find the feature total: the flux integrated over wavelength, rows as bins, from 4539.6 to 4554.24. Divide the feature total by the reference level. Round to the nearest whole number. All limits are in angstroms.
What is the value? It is 15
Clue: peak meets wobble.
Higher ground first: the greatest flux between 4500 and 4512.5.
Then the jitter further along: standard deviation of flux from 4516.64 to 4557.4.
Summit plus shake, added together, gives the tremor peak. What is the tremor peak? 65.2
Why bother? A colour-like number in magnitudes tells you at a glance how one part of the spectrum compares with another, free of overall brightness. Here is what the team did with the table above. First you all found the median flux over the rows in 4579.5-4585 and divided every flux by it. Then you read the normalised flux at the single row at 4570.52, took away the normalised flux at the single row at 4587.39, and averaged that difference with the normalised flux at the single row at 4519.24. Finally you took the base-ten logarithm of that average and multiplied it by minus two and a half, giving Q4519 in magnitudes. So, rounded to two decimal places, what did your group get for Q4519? 0.72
